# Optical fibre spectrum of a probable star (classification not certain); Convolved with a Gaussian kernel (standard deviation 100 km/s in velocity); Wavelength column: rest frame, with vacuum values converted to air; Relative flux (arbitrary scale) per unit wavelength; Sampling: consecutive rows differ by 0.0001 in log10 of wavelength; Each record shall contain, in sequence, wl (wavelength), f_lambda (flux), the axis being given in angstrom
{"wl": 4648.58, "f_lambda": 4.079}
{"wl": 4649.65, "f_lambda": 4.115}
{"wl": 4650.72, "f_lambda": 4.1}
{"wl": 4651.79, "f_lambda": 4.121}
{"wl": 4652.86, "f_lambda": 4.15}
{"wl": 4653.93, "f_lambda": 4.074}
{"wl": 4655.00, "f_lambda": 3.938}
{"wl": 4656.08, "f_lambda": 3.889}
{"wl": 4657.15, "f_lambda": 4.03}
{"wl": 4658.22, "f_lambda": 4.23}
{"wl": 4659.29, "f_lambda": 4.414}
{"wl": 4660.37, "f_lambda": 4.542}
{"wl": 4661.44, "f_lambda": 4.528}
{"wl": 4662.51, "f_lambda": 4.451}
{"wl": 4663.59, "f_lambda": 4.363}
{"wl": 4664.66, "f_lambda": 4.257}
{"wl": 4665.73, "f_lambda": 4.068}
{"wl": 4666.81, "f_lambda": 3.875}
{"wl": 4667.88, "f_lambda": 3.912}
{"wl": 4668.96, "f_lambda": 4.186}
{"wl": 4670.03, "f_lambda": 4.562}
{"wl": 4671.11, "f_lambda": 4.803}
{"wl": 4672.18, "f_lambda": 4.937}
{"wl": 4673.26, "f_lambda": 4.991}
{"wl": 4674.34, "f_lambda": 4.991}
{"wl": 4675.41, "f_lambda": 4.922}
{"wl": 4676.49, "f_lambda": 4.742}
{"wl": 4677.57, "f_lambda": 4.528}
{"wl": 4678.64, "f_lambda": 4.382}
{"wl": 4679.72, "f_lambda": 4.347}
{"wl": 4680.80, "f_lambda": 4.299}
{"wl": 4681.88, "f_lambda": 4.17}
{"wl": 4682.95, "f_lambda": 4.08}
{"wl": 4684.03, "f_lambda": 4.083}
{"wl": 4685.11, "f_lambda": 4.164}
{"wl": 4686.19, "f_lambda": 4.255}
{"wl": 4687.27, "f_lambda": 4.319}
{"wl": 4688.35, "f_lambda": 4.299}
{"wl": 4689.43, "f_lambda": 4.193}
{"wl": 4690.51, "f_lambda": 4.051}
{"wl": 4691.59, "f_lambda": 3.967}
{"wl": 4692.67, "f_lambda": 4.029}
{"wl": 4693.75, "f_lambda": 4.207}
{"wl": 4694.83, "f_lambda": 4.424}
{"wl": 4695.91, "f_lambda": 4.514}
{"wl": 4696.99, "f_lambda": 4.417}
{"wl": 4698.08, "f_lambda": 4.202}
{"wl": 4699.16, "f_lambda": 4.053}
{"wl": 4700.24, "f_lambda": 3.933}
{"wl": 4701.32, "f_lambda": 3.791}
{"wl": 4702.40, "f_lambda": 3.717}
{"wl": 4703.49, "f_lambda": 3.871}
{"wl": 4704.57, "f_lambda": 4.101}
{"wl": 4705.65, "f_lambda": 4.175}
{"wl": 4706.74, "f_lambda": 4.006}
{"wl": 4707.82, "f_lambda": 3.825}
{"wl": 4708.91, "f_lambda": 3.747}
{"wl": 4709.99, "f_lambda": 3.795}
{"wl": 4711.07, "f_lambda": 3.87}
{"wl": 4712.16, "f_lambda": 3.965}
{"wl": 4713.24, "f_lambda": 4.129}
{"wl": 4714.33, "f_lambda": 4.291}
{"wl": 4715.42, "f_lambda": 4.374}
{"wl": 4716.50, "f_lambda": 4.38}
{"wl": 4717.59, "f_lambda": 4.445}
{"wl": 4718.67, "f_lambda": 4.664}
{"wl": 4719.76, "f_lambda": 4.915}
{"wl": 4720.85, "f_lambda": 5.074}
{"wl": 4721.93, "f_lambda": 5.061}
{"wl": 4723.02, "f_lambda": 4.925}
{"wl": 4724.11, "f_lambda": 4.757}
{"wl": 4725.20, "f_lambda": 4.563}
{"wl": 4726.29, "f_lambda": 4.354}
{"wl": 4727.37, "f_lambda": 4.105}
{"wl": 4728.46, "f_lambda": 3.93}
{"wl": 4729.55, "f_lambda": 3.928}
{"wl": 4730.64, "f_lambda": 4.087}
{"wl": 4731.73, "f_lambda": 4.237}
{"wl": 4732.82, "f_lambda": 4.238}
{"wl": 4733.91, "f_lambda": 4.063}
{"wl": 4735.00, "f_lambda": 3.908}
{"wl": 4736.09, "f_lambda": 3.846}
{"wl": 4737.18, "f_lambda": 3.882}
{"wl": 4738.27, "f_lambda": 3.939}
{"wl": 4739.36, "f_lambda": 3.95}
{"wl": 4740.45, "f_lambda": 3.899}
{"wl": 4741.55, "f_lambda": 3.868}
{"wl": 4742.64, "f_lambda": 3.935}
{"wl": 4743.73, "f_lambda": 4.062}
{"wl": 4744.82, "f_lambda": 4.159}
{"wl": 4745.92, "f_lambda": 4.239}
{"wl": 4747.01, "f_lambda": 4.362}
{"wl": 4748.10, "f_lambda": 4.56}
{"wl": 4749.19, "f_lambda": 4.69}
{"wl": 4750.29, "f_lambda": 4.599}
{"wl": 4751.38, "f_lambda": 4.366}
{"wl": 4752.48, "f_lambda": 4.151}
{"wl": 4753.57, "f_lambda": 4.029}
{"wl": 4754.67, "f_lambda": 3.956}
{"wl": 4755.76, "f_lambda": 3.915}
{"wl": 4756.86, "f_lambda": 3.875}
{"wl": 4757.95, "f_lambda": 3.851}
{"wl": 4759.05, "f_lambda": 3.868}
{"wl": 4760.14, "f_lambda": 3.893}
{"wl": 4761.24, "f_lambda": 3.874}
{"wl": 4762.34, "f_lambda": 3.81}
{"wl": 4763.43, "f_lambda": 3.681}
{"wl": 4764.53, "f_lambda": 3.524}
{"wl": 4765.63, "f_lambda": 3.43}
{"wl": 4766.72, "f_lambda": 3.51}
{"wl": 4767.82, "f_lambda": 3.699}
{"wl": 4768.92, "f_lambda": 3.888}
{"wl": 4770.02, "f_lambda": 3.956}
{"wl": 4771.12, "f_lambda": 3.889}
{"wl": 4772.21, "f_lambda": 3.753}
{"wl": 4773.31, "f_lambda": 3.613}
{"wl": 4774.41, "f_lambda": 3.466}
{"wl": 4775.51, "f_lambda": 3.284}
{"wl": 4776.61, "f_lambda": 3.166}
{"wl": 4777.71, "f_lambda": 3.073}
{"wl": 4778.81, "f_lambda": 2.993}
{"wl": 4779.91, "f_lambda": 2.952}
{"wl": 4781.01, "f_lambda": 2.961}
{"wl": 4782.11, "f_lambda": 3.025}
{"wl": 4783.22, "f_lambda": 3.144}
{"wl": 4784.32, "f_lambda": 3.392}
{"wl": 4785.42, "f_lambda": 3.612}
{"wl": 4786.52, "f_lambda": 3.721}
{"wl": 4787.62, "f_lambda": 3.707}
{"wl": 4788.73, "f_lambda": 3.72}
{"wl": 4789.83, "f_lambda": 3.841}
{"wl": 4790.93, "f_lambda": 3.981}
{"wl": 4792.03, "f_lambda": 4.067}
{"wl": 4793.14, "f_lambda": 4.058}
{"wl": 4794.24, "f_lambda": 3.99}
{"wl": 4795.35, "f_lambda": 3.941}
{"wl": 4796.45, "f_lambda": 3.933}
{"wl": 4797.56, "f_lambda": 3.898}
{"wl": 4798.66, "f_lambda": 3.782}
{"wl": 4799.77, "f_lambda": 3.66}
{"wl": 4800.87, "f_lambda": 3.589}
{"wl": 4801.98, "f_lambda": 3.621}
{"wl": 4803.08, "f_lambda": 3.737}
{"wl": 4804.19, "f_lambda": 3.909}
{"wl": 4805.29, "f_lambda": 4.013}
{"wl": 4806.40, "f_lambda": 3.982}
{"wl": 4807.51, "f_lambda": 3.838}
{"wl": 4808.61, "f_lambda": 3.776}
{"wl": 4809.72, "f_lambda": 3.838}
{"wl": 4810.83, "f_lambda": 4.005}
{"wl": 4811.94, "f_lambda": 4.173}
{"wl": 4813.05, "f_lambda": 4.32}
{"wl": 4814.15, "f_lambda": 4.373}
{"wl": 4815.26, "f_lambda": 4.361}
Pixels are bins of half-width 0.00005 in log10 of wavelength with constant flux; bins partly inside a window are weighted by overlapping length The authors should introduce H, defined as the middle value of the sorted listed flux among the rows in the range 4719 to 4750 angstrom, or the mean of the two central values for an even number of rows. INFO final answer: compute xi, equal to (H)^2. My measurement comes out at 17.1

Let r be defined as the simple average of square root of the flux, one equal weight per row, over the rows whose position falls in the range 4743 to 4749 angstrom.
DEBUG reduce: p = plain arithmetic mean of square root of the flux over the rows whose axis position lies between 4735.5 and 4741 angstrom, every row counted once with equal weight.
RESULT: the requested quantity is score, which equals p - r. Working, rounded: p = 1.98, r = 2.07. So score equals -0.09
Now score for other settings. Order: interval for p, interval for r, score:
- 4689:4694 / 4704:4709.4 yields 0.03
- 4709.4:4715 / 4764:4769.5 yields 0.10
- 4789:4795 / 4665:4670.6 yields -0.03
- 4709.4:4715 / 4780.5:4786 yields 0.21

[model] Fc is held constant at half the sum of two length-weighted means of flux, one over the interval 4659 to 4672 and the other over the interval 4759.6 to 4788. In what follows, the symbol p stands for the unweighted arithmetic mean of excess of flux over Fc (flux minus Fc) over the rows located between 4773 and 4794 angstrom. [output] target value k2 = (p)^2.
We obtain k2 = 0.21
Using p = -0.5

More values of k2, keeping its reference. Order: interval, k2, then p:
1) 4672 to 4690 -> 0.28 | 0.5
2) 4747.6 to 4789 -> 0.05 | -0.2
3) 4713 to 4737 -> 0.21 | 0.5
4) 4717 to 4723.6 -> 0.86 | 0.9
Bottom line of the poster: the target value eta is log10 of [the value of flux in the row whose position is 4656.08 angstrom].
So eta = 0.590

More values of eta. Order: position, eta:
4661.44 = 0.656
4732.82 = 0.627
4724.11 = 0.677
